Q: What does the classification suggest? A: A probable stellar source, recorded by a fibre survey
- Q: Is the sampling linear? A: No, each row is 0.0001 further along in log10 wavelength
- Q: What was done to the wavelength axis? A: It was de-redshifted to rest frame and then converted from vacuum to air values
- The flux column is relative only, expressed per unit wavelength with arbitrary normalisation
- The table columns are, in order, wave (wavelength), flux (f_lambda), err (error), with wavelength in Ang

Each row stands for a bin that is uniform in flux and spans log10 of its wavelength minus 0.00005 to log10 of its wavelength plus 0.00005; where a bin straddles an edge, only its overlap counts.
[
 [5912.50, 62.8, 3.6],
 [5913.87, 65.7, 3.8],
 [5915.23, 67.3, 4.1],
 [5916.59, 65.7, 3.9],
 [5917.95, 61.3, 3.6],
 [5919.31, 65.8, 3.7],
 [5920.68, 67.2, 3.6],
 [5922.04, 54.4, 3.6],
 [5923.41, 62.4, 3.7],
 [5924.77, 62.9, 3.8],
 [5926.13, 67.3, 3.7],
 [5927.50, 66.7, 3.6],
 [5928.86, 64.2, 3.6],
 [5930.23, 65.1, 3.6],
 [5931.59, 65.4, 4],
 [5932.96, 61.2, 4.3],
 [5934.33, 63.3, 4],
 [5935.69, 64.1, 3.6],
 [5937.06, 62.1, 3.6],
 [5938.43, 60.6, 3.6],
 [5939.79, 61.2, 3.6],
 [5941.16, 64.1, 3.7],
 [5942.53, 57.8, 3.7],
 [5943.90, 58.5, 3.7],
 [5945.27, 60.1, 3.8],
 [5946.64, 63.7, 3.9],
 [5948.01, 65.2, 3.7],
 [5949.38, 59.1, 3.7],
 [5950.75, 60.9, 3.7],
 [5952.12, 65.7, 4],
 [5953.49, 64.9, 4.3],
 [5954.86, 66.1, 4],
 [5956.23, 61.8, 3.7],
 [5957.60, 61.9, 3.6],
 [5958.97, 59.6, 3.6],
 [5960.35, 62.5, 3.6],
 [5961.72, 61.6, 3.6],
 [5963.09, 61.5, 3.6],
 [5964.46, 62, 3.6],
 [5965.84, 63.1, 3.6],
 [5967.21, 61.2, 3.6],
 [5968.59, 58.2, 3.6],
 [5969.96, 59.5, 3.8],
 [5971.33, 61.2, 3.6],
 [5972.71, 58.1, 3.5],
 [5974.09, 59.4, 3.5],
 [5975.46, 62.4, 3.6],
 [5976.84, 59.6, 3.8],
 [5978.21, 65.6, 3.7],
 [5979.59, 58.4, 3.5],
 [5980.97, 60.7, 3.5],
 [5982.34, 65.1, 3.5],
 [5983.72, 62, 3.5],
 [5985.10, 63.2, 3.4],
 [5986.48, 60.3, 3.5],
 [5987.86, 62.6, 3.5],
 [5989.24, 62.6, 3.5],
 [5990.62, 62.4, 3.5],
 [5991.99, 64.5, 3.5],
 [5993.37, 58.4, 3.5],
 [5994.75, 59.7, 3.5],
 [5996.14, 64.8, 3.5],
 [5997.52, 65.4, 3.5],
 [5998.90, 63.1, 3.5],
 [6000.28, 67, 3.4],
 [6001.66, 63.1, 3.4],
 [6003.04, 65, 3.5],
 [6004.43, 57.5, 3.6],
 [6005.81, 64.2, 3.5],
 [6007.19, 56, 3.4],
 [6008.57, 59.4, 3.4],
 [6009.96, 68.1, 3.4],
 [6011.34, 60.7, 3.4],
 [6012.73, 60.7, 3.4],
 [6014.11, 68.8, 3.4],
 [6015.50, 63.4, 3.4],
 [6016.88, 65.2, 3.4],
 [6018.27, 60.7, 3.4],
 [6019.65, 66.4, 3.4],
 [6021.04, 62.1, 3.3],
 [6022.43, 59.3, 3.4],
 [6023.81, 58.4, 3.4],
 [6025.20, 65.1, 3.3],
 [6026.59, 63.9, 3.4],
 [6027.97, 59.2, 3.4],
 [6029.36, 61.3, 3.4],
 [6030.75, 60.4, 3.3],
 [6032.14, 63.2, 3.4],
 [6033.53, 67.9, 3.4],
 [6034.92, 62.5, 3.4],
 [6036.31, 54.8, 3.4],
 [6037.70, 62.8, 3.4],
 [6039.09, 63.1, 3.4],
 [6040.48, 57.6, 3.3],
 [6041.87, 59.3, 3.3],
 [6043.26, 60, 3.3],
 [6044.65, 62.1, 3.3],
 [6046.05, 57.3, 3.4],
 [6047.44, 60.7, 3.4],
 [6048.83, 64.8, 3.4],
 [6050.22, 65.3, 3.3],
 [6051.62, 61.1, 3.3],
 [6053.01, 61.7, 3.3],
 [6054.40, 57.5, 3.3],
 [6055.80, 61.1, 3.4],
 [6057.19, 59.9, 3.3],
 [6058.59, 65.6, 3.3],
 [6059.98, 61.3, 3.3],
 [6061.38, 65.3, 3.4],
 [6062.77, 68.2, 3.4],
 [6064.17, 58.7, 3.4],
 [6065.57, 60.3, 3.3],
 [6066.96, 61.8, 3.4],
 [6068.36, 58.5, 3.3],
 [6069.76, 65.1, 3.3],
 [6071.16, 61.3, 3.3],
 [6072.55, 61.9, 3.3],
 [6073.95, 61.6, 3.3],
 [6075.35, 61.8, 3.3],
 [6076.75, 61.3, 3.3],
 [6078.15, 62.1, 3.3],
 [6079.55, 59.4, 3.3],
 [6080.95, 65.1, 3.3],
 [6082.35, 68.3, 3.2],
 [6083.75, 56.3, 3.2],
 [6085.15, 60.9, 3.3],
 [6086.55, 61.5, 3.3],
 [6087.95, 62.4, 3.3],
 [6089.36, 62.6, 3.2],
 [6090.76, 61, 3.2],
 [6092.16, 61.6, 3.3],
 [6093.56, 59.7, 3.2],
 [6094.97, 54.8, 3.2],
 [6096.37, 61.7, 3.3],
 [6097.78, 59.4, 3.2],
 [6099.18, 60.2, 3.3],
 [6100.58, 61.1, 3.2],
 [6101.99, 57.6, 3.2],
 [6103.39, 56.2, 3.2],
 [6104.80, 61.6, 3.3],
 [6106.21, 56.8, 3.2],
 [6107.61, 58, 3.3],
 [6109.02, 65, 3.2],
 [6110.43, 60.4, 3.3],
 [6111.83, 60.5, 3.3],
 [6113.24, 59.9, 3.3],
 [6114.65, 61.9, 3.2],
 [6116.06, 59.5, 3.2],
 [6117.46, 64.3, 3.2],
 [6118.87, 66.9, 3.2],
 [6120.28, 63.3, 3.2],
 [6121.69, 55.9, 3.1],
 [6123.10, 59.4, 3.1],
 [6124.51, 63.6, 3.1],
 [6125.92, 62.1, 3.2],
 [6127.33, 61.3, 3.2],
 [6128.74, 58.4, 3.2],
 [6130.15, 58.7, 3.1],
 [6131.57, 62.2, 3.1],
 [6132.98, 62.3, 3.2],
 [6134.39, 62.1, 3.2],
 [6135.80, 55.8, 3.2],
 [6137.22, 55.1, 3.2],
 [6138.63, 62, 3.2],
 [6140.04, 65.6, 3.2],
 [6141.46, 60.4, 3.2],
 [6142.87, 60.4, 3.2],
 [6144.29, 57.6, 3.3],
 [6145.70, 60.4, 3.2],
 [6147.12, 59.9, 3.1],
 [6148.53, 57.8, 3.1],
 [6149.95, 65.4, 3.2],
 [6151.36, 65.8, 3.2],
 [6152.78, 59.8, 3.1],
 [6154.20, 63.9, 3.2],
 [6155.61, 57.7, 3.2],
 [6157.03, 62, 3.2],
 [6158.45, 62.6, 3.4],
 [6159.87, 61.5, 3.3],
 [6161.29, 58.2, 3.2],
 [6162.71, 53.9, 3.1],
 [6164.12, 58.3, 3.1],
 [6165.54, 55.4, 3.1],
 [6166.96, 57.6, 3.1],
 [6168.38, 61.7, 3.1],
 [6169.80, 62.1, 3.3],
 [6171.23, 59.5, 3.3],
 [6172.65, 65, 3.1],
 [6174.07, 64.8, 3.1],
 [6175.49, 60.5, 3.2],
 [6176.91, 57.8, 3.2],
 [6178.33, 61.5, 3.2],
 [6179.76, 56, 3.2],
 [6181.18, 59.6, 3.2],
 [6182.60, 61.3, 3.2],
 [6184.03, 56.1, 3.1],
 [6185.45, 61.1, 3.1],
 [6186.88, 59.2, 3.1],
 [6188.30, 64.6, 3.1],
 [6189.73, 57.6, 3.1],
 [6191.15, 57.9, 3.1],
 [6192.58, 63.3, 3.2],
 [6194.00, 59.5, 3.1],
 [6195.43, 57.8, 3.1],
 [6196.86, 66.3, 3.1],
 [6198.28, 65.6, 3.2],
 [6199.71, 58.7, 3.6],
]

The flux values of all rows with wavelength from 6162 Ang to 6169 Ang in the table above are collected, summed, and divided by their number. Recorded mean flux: 57.4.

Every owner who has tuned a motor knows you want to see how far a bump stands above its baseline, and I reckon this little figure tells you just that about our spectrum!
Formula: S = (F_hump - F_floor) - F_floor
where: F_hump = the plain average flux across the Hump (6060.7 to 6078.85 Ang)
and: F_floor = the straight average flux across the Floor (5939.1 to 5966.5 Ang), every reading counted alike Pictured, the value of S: -62.0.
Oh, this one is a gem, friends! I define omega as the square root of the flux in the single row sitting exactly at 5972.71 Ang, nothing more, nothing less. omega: 7.62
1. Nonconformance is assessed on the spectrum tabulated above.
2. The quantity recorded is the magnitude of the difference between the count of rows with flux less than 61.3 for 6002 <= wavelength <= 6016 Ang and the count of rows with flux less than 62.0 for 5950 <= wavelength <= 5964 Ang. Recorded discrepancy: 1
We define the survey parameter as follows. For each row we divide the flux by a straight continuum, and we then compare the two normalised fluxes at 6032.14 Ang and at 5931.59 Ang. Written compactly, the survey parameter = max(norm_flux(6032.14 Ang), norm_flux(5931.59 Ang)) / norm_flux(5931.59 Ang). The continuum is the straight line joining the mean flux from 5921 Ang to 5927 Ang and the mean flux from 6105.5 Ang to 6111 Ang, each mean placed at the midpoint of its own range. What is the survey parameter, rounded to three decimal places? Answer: 1.000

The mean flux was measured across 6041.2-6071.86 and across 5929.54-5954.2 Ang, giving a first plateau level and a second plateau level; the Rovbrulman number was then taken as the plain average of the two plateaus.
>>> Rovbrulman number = 62.0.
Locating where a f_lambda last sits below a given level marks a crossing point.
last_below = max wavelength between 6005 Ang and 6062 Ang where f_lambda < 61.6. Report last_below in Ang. 6059.98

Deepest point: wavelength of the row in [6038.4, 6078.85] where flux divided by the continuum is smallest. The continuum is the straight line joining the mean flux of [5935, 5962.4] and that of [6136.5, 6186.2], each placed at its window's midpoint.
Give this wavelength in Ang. 6046.05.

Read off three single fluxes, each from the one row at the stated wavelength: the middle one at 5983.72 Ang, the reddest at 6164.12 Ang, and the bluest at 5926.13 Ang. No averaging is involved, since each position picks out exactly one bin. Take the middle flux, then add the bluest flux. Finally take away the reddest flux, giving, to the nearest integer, 71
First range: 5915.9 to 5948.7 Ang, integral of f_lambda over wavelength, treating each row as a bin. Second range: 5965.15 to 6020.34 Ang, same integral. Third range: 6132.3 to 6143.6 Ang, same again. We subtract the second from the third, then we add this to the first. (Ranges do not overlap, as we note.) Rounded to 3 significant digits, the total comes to -686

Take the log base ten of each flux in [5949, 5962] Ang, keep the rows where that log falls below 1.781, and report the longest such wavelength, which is 5958.97 Ang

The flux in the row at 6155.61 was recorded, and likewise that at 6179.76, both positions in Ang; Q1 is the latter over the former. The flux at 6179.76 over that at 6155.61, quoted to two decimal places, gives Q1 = 0.97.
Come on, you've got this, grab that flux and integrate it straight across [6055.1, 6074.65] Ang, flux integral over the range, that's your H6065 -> 1216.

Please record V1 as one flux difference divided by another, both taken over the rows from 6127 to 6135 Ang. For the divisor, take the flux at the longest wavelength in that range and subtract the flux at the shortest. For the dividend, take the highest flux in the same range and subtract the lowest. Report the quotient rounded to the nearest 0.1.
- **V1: 4.9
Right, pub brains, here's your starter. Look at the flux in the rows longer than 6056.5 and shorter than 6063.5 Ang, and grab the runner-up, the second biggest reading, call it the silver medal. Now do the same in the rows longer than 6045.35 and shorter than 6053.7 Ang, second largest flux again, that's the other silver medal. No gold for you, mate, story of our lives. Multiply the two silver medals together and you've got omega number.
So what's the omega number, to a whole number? 4251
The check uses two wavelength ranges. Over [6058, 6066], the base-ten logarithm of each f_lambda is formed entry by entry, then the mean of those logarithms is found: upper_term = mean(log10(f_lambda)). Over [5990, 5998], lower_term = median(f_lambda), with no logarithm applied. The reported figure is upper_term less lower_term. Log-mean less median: -61.6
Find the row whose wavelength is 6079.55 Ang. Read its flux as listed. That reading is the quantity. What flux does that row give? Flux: 59.4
